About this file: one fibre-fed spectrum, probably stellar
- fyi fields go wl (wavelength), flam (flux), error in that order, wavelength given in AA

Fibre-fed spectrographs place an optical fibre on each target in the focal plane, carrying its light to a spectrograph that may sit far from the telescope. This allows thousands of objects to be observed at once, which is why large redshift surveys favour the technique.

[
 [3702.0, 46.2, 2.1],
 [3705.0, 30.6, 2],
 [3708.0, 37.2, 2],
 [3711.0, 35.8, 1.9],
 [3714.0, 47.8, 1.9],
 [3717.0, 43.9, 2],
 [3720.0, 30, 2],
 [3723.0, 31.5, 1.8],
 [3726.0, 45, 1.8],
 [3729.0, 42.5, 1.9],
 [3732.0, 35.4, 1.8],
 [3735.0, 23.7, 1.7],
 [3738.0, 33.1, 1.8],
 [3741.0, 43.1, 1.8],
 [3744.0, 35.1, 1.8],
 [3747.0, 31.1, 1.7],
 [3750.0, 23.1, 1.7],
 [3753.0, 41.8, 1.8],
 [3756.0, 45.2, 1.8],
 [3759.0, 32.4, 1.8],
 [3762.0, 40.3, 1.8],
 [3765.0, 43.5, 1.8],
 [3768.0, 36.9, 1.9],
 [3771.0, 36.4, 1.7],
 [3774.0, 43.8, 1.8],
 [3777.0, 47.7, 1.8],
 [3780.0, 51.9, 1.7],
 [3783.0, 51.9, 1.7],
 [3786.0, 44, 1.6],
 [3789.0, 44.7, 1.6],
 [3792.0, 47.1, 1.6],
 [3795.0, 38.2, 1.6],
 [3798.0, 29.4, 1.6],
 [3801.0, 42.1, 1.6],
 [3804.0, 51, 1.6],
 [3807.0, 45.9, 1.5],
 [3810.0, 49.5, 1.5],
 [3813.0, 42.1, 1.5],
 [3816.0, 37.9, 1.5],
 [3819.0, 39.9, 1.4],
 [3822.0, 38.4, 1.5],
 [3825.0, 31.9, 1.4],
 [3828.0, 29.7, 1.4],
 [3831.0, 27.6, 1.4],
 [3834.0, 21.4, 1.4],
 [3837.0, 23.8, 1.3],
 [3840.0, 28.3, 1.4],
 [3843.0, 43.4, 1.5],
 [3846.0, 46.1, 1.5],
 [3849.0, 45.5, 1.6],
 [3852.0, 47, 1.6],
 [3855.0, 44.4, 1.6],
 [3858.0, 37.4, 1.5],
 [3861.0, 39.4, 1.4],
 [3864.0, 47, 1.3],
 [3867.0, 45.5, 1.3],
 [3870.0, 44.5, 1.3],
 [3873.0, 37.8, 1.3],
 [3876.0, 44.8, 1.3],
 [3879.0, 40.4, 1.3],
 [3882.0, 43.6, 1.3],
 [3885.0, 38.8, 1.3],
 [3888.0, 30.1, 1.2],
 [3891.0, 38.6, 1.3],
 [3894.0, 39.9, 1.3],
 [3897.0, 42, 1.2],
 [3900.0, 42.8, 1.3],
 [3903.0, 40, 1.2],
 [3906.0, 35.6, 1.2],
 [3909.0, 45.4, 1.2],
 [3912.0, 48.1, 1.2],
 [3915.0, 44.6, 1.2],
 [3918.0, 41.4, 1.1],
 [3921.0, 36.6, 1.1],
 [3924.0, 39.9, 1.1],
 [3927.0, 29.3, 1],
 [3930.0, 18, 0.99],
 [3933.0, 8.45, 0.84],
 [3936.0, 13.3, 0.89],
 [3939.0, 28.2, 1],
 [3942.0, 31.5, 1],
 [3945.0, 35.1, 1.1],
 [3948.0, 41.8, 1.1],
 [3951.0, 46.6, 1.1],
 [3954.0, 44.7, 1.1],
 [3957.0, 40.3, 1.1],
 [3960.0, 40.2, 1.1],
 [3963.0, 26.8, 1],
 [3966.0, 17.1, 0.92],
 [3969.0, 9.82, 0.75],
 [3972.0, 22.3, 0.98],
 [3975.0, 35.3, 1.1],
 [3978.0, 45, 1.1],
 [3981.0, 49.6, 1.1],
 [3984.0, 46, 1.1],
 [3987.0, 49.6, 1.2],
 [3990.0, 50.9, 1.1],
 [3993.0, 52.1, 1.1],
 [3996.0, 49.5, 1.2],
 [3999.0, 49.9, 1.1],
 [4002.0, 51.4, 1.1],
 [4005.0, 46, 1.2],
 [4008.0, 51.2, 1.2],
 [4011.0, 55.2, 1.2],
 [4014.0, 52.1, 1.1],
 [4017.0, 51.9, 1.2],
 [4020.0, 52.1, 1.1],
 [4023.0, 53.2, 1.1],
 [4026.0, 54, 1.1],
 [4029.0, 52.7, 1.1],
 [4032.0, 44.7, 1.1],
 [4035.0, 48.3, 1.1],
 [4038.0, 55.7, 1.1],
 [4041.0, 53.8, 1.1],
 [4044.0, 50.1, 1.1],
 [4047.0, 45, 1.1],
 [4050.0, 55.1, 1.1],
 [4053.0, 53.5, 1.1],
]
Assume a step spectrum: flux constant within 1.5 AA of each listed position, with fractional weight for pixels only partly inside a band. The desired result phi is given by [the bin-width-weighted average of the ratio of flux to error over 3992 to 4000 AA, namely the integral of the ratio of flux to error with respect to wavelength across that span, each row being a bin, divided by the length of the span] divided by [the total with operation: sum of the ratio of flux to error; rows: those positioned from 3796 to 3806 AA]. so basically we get 0.58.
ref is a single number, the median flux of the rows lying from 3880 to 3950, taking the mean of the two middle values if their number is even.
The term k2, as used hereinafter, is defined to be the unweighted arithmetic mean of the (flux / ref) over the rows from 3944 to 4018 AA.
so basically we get 1.09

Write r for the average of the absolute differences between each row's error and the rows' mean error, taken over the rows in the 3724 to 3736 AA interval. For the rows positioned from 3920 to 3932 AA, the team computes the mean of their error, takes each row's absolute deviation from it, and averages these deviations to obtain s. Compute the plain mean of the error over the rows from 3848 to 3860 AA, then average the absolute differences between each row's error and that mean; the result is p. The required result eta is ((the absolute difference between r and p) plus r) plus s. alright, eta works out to 0.115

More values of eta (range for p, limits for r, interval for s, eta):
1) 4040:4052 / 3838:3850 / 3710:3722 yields 0.150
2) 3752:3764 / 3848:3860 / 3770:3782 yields 0.125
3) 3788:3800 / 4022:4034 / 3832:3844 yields 0.050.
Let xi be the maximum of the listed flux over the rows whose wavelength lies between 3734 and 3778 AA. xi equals 47.7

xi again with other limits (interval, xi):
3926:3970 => 46.6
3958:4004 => 52.1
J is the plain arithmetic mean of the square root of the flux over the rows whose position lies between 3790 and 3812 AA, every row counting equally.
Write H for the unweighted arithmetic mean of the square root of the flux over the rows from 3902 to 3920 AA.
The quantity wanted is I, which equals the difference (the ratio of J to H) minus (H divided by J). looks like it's 0.01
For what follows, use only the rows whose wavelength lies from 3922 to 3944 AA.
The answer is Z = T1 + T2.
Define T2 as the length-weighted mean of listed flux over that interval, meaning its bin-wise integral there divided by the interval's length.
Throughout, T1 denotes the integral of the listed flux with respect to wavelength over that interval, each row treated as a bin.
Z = 566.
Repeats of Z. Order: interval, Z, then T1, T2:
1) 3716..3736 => 758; 722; 36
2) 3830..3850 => 705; 672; 34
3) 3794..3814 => 897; 854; 43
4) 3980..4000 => 1043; 993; 50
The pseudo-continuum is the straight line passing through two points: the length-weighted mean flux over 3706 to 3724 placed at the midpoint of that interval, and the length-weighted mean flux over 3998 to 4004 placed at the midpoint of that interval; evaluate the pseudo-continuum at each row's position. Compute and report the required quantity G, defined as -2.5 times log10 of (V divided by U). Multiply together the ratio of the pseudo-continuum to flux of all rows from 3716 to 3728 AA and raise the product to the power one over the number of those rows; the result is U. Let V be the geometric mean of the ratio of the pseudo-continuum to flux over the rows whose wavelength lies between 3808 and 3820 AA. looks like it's 0.03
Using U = 1.03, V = 1.00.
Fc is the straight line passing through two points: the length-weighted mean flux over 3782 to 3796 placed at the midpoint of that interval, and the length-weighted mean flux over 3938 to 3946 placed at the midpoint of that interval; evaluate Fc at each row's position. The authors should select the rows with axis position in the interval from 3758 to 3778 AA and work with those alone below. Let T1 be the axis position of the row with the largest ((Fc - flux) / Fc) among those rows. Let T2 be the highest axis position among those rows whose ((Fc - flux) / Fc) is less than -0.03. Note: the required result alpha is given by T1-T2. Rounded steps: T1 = 3759.0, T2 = 3777.0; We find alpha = -18 AA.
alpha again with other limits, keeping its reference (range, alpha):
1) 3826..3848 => -12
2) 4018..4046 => -12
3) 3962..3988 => -18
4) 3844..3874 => -12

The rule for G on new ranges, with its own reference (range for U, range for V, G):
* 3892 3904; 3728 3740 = -0.05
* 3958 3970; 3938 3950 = 0.56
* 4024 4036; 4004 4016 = 0.05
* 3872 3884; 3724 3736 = 0.00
